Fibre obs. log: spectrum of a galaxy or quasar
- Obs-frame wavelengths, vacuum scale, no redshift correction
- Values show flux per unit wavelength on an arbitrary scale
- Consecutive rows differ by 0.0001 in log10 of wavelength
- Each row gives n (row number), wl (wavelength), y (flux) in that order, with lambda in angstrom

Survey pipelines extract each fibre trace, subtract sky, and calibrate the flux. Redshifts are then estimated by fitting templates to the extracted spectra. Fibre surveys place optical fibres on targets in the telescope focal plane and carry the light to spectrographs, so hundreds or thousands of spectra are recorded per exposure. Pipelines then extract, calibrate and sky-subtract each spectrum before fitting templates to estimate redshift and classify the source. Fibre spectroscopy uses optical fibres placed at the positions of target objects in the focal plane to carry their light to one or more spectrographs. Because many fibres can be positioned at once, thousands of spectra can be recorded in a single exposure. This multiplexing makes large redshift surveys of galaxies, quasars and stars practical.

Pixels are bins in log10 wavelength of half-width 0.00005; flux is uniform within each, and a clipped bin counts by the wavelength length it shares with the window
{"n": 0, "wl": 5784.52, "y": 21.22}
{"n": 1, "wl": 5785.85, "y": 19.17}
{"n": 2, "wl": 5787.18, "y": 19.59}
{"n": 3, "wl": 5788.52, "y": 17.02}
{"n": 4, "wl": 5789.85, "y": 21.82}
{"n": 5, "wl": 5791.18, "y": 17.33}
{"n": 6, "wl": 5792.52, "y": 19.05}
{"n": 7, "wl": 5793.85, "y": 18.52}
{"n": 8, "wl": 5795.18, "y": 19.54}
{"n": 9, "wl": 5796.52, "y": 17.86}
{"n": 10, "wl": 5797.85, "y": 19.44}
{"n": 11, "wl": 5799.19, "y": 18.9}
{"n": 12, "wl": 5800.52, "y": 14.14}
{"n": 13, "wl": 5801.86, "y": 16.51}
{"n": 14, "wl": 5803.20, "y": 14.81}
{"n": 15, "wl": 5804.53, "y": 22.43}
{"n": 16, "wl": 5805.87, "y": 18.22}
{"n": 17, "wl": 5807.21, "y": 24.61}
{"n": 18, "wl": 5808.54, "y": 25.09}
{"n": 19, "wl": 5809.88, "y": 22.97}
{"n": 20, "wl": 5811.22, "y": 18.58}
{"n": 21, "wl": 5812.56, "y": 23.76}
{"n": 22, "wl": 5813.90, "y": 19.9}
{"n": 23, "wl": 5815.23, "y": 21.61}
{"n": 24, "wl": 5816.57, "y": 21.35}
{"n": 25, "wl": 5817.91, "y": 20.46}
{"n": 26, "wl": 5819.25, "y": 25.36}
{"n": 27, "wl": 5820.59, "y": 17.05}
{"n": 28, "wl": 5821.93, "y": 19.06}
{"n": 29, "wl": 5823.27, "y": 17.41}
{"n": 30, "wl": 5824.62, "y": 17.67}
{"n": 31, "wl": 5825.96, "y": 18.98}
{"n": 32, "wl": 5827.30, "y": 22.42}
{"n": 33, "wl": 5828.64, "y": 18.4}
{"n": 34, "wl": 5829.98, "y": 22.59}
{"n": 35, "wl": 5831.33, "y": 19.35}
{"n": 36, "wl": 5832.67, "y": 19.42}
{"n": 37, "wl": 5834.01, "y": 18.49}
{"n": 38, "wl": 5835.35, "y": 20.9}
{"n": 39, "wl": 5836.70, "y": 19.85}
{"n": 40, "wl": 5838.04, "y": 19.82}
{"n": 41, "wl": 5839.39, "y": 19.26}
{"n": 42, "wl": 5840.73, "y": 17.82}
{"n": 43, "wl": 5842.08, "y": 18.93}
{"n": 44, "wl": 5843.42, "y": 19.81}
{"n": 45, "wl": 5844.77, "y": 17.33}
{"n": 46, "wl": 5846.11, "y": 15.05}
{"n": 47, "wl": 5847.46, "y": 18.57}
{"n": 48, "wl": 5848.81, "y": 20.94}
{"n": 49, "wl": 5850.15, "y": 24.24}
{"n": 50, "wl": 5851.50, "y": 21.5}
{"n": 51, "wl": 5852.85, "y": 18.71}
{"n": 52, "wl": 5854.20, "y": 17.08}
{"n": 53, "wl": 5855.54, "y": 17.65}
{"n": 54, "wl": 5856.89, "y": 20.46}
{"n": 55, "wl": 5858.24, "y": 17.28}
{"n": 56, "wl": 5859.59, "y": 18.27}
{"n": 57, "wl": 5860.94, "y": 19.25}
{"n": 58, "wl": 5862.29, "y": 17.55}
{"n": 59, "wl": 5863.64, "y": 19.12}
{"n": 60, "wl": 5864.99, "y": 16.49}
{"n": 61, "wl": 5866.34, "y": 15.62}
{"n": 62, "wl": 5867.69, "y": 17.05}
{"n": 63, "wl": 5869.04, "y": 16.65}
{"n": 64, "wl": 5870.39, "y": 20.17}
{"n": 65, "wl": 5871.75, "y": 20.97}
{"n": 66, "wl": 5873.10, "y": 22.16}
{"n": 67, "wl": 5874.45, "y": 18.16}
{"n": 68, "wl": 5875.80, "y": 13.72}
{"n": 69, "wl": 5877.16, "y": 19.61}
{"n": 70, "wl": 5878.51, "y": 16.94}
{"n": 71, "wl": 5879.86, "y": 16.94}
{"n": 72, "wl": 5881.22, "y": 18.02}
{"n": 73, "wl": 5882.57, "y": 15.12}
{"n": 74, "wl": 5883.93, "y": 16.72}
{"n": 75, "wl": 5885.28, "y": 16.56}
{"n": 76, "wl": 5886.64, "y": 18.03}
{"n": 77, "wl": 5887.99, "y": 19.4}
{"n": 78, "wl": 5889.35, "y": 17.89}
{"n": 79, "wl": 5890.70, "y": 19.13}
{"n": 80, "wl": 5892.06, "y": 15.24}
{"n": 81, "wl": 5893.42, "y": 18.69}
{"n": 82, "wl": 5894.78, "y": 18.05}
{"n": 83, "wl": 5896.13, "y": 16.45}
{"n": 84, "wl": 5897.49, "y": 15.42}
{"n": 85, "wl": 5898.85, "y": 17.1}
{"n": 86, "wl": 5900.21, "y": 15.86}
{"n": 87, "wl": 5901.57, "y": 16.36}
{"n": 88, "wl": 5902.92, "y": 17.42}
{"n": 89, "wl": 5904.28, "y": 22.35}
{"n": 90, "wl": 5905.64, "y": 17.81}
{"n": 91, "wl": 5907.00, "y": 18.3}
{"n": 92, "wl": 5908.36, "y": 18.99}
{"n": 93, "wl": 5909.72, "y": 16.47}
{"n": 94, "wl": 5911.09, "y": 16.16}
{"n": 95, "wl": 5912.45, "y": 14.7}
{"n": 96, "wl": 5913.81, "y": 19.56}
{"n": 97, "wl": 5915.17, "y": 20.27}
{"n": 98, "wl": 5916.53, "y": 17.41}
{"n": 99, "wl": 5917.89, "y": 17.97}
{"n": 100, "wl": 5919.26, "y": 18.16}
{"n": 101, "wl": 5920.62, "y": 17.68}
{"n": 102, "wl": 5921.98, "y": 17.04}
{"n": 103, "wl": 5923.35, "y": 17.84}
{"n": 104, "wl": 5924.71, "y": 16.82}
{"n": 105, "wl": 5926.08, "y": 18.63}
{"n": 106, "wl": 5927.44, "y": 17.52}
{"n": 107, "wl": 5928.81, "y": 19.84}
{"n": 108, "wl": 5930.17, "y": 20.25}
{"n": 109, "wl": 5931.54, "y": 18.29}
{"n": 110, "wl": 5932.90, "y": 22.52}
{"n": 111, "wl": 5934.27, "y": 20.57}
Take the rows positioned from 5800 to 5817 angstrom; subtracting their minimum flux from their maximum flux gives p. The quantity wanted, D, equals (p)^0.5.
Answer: 3.3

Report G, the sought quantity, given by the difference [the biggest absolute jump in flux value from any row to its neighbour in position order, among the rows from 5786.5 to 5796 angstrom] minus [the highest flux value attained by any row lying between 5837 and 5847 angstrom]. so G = -15.0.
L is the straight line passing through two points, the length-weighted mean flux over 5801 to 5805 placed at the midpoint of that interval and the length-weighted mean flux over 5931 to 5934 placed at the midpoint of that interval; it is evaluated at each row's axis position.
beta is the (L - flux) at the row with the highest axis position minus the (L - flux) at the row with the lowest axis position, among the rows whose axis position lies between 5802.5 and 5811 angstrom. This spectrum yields -8.0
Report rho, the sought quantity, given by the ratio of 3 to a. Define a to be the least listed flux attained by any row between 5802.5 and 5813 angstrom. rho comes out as 0.203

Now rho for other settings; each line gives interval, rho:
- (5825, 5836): 0.163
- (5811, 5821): 0.176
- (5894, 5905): 0.195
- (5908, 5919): 0.204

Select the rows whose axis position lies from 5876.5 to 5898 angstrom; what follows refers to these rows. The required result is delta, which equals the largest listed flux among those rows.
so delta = 19.61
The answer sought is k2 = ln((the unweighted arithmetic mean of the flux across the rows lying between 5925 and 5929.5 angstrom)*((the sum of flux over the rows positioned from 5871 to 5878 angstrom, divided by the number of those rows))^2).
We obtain 8.81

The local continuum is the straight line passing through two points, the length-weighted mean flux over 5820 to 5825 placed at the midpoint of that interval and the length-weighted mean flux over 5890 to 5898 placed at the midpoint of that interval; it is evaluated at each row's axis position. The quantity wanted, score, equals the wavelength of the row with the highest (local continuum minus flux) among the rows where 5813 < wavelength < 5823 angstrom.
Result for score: 5820.59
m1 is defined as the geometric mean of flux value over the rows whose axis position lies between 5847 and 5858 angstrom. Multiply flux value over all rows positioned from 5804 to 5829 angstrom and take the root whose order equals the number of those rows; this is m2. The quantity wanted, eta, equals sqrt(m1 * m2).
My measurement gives 20.2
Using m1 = 19.8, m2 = 20.6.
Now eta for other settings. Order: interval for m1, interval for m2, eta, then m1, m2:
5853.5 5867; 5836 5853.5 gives 18.5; 17.8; 19.3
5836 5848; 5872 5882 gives 18.1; 18.4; 17.8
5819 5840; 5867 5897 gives 18.6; 19.6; 17.7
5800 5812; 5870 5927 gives 18.5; 19.3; 17.7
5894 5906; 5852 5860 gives 17.8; 17.3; 18.2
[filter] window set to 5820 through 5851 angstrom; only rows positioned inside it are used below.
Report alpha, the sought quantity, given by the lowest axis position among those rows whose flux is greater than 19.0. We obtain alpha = 5821.93 angstrom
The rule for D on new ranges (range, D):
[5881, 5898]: 2.1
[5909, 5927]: 2.4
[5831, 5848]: 2.4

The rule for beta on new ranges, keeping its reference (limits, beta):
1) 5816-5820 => -3.9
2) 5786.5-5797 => 1.9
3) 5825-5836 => -1.7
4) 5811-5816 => -2.9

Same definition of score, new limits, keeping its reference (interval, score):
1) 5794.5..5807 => 5800.52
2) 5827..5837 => 5828.64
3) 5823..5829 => 5823.27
